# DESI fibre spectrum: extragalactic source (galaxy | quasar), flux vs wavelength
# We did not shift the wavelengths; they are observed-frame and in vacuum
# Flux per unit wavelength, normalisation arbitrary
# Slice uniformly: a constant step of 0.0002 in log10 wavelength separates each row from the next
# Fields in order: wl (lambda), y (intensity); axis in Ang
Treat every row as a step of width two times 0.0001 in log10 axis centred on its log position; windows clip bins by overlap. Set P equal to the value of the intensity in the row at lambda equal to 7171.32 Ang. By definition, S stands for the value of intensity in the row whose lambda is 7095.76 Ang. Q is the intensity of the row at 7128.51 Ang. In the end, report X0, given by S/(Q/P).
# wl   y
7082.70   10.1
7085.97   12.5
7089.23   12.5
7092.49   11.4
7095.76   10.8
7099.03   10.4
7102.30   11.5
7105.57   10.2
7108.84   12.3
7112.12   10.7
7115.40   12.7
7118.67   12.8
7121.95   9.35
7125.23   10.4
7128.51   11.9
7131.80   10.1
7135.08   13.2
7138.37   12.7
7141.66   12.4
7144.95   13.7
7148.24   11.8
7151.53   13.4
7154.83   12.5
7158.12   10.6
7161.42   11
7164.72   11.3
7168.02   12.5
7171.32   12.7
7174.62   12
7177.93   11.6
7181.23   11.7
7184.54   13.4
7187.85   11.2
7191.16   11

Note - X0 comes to 11.5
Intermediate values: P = 12.7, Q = 11.9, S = 10.8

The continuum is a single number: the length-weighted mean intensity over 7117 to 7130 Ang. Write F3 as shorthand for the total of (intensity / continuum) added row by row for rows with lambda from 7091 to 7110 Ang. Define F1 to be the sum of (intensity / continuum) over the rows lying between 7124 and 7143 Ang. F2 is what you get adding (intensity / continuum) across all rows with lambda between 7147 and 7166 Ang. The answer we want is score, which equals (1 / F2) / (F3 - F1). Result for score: -0.4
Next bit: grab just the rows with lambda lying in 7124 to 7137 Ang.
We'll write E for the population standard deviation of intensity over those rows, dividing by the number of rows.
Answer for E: 1.24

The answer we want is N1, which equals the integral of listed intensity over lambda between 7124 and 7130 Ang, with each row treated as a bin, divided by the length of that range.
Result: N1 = 11.2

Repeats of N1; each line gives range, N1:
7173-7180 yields 11.8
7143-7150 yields 12.8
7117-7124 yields 11.1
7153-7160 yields 11.6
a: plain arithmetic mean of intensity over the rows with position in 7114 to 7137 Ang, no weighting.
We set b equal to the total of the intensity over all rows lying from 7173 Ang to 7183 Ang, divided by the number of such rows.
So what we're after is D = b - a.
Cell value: 0.3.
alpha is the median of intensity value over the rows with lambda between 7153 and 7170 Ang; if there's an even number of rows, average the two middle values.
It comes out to 11.30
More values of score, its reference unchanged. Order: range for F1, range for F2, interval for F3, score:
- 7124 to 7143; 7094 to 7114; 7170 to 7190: 1.0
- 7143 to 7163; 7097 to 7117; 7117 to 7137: -0.3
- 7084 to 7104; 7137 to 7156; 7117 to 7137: -1.2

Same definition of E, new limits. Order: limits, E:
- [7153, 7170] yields 0.78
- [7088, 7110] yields 0.82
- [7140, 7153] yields 0.76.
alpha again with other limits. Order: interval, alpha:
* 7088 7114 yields 11.10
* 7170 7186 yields 12.00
